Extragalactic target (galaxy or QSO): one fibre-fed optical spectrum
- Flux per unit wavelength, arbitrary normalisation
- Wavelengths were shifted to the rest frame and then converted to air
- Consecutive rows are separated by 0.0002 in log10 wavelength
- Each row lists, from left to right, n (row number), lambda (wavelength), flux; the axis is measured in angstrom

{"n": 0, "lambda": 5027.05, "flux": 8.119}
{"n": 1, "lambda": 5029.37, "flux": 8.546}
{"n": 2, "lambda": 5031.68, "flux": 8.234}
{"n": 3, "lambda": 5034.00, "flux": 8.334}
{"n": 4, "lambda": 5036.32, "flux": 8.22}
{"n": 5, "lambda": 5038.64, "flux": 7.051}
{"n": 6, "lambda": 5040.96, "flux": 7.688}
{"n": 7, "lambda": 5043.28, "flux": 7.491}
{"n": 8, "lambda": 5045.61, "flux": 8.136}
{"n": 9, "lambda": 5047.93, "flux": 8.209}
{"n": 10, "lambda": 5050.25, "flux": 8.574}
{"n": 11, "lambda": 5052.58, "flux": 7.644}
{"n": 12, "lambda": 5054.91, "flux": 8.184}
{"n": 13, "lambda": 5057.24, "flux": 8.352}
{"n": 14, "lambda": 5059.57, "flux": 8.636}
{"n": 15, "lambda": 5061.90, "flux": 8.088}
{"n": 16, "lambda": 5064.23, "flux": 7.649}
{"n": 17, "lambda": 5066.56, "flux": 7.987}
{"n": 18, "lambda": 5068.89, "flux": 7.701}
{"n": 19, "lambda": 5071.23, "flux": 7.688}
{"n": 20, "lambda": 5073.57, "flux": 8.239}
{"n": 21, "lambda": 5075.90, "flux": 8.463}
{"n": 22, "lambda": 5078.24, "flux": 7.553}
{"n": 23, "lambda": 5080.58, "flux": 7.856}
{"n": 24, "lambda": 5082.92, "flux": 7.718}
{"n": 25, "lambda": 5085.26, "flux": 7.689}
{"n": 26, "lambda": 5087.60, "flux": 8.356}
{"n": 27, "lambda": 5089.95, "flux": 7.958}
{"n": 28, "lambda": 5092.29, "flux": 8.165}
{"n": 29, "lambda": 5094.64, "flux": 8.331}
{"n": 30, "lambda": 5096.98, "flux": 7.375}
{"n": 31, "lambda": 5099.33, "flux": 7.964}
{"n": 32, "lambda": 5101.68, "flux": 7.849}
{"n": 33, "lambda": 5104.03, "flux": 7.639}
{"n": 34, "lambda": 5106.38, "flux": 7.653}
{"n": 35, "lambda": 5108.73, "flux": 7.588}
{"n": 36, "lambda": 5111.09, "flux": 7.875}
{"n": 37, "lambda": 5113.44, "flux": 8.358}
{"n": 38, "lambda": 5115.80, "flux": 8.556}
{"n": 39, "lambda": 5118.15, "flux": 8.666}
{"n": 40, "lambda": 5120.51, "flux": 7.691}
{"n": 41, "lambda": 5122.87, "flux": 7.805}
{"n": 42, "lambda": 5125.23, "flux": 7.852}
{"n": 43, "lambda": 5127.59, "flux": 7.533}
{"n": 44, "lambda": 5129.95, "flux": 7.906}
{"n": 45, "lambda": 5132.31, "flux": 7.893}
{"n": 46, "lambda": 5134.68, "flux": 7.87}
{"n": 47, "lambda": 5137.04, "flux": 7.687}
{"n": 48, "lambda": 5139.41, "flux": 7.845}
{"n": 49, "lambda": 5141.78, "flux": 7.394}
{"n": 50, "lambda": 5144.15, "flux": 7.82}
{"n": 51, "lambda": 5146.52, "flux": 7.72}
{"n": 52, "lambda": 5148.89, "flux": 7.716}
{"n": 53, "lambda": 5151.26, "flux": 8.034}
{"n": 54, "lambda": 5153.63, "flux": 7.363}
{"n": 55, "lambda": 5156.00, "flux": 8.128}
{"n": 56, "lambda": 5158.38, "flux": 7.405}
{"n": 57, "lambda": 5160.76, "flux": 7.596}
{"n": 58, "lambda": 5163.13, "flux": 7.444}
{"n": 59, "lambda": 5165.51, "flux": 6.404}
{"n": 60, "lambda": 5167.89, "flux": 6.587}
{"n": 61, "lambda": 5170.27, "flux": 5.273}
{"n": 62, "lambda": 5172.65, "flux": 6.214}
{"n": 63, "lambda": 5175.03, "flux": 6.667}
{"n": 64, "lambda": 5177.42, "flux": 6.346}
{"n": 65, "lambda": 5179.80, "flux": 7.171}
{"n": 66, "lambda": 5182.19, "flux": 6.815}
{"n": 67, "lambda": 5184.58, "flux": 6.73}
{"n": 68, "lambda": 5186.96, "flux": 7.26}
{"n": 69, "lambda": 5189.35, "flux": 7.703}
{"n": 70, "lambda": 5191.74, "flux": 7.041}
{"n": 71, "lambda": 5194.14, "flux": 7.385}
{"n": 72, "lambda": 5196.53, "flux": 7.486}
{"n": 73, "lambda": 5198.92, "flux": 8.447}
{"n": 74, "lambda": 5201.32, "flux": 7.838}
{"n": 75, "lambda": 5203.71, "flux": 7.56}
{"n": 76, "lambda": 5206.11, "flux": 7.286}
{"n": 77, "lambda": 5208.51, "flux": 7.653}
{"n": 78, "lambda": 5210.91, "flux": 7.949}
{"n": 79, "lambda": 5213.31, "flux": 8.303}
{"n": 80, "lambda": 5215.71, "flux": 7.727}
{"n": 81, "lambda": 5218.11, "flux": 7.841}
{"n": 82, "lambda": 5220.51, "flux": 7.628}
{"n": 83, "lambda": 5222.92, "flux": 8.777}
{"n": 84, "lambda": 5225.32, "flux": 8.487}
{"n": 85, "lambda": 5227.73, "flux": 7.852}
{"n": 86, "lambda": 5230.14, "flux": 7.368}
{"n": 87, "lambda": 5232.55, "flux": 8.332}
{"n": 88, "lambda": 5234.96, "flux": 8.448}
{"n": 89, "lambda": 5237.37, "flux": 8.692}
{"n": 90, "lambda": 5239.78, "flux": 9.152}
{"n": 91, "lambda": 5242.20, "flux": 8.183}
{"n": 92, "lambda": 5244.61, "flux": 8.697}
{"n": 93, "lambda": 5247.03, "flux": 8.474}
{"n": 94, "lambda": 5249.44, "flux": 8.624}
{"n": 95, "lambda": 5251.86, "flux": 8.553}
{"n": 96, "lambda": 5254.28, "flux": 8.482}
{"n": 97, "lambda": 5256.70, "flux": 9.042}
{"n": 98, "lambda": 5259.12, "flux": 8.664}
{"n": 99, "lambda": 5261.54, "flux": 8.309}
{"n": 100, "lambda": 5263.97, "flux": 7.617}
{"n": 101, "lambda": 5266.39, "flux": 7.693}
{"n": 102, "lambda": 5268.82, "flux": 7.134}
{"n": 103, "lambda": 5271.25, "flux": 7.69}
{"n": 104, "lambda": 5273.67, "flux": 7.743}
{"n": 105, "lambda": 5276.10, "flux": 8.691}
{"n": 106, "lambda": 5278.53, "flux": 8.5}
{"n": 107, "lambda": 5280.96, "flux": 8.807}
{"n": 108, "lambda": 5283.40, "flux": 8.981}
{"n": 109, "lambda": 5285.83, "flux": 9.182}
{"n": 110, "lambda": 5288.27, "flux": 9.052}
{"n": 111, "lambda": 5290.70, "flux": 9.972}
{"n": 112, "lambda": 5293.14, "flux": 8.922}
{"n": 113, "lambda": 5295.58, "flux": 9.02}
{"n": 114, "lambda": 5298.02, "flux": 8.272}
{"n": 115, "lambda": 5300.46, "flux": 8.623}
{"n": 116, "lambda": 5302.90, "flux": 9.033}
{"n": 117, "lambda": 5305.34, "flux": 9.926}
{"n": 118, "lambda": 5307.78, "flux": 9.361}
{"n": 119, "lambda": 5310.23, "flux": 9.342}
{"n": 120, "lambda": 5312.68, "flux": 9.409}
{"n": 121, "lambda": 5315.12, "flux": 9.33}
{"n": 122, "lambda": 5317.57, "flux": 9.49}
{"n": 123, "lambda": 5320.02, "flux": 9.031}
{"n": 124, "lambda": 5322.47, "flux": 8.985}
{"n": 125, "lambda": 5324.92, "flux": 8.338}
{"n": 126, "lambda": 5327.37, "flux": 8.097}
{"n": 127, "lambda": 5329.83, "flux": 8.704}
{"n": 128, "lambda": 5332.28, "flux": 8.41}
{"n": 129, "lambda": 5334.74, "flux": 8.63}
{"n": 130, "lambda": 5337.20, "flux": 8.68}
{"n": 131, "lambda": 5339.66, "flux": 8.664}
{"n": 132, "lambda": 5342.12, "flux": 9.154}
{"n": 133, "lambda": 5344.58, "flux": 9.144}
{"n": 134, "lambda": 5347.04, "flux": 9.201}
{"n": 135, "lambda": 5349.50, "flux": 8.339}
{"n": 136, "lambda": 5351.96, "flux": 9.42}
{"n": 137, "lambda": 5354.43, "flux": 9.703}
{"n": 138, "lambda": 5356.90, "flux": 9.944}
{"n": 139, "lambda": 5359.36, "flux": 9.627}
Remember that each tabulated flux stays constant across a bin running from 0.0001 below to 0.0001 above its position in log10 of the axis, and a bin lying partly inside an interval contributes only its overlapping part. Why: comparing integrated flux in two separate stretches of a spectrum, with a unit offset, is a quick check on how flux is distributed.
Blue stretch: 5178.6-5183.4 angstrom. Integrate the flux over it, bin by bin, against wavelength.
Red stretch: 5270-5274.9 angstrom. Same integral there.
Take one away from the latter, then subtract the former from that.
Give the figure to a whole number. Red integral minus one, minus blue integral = 3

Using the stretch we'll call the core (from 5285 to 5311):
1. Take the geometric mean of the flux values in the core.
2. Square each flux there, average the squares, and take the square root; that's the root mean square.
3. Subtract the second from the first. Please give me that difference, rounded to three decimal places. -0.025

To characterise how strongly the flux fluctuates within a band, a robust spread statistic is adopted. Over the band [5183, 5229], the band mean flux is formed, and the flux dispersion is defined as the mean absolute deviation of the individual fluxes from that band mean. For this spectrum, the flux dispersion 0.38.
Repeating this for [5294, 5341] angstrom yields 0.40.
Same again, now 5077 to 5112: 0.22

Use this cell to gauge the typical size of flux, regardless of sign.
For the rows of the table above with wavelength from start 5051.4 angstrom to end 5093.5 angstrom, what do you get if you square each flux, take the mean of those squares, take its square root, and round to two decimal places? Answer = 8.00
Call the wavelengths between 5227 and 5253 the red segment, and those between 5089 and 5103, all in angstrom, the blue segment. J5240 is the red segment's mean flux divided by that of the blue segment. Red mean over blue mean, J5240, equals 1.06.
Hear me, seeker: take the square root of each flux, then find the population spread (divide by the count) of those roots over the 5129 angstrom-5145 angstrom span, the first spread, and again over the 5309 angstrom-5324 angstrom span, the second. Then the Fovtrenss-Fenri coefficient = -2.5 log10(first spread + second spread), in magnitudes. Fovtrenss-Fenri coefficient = 3.02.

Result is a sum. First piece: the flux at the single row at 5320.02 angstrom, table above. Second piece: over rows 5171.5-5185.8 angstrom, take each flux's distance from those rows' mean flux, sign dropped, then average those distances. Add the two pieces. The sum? 9.3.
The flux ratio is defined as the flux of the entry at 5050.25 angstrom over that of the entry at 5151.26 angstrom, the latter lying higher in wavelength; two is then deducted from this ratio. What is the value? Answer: -0.93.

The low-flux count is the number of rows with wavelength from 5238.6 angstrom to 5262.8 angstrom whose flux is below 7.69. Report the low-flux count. 0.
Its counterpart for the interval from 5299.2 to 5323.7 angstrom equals 0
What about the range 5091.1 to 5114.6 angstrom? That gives 4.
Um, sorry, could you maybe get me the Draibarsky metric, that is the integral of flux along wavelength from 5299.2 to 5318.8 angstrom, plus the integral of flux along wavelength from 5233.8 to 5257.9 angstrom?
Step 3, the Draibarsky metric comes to 391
